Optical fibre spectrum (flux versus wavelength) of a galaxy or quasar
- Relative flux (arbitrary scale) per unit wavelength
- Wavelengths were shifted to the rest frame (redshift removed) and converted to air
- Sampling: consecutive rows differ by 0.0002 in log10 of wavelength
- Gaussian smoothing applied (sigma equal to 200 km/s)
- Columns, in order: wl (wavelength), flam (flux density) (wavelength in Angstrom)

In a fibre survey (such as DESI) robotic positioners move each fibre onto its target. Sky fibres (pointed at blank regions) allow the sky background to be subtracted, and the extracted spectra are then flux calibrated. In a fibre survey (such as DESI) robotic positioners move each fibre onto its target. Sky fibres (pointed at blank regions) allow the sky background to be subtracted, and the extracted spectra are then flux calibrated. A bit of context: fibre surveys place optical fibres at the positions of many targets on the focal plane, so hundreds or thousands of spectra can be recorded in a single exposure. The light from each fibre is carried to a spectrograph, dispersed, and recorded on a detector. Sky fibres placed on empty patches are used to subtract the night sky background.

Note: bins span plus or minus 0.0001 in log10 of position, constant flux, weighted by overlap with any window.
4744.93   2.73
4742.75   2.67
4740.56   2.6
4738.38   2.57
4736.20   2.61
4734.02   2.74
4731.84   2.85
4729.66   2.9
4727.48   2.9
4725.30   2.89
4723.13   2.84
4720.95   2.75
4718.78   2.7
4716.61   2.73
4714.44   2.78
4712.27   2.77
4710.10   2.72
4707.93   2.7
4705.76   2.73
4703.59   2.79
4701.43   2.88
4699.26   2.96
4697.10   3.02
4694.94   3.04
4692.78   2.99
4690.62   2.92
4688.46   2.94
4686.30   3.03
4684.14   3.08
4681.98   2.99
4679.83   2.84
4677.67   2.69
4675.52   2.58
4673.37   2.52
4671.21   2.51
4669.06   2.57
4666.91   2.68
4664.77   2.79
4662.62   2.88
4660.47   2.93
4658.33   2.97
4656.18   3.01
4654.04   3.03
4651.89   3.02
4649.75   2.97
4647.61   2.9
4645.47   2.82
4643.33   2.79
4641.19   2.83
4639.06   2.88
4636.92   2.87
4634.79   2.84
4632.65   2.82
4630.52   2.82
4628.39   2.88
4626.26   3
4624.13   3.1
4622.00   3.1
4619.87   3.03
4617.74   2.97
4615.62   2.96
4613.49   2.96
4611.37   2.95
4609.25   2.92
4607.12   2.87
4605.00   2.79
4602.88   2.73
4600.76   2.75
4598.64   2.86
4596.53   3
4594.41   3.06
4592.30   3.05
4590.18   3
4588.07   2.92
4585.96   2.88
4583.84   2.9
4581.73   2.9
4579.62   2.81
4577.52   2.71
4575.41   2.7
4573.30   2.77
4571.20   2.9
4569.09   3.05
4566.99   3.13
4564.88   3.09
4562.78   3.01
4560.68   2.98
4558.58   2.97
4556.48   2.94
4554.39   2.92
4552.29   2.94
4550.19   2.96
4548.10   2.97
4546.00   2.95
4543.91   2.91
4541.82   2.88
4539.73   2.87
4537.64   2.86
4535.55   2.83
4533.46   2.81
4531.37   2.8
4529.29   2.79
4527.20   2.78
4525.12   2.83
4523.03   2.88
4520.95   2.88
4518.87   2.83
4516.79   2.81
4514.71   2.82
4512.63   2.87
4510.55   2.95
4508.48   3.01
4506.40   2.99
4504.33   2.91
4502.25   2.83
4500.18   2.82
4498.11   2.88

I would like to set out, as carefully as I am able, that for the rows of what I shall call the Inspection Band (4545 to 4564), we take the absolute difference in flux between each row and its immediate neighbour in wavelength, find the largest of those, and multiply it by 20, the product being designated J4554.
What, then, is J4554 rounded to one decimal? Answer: 0.6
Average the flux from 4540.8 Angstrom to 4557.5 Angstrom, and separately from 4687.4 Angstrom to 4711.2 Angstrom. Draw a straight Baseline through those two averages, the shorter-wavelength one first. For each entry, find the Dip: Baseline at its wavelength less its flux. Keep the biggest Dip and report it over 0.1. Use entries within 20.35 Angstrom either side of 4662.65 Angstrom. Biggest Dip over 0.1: 3.8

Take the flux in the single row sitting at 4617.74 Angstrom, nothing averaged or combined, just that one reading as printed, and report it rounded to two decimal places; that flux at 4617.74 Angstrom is 2.97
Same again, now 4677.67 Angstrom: 2.69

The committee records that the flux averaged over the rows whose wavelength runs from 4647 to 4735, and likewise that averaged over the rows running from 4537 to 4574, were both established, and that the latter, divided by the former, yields 1.04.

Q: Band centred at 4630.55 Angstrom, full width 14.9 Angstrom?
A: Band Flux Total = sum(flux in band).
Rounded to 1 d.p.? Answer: 20.3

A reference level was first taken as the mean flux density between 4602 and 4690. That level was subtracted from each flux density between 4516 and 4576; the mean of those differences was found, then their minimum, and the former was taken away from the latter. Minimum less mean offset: -0.20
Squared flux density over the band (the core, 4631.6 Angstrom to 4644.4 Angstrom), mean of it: 8.06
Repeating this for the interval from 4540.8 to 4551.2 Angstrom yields 8.61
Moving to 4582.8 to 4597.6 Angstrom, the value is 8.84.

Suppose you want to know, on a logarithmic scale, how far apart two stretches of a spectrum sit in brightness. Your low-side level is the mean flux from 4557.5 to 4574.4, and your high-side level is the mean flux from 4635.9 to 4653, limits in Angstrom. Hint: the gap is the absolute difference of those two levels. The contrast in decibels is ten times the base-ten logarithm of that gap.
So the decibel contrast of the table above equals -9.9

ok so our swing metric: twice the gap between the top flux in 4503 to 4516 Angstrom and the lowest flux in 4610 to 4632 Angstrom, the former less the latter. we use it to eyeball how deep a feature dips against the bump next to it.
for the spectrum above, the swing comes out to 0.38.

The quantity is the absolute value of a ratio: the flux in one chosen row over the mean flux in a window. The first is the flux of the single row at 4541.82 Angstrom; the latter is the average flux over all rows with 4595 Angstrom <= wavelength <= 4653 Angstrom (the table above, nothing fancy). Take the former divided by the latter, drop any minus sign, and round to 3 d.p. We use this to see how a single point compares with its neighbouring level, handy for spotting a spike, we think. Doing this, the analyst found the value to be 0.991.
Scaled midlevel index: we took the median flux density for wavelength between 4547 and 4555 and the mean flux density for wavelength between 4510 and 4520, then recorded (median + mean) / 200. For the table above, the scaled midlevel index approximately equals 0.0290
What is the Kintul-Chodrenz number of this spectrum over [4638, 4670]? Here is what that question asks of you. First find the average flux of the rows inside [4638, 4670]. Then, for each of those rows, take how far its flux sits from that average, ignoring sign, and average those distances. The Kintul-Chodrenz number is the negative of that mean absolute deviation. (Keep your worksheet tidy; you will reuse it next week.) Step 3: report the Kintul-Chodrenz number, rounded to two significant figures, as -0.10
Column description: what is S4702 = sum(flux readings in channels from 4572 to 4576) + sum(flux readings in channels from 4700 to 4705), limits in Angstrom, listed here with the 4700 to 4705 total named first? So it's 11.1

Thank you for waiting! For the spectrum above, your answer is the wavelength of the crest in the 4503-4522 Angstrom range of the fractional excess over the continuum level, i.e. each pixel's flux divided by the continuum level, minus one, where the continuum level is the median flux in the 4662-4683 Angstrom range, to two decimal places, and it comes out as 4508.48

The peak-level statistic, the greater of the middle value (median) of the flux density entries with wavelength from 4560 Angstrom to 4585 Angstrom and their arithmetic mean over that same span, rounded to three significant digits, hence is 2.91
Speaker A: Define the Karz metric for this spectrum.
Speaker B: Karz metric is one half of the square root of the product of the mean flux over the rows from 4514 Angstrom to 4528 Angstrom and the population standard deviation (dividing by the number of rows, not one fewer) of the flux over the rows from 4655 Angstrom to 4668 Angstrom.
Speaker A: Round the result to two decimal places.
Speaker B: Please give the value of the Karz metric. 0.28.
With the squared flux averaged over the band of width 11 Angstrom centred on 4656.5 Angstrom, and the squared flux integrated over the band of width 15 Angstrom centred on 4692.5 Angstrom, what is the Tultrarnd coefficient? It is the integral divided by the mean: 15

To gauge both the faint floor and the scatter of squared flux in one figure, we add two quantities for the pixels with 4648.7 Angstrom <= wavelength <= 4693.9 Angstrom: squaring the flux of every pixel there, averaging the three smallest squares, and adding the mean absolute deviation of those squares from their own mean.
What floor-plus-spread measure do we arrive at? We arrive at 7.3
